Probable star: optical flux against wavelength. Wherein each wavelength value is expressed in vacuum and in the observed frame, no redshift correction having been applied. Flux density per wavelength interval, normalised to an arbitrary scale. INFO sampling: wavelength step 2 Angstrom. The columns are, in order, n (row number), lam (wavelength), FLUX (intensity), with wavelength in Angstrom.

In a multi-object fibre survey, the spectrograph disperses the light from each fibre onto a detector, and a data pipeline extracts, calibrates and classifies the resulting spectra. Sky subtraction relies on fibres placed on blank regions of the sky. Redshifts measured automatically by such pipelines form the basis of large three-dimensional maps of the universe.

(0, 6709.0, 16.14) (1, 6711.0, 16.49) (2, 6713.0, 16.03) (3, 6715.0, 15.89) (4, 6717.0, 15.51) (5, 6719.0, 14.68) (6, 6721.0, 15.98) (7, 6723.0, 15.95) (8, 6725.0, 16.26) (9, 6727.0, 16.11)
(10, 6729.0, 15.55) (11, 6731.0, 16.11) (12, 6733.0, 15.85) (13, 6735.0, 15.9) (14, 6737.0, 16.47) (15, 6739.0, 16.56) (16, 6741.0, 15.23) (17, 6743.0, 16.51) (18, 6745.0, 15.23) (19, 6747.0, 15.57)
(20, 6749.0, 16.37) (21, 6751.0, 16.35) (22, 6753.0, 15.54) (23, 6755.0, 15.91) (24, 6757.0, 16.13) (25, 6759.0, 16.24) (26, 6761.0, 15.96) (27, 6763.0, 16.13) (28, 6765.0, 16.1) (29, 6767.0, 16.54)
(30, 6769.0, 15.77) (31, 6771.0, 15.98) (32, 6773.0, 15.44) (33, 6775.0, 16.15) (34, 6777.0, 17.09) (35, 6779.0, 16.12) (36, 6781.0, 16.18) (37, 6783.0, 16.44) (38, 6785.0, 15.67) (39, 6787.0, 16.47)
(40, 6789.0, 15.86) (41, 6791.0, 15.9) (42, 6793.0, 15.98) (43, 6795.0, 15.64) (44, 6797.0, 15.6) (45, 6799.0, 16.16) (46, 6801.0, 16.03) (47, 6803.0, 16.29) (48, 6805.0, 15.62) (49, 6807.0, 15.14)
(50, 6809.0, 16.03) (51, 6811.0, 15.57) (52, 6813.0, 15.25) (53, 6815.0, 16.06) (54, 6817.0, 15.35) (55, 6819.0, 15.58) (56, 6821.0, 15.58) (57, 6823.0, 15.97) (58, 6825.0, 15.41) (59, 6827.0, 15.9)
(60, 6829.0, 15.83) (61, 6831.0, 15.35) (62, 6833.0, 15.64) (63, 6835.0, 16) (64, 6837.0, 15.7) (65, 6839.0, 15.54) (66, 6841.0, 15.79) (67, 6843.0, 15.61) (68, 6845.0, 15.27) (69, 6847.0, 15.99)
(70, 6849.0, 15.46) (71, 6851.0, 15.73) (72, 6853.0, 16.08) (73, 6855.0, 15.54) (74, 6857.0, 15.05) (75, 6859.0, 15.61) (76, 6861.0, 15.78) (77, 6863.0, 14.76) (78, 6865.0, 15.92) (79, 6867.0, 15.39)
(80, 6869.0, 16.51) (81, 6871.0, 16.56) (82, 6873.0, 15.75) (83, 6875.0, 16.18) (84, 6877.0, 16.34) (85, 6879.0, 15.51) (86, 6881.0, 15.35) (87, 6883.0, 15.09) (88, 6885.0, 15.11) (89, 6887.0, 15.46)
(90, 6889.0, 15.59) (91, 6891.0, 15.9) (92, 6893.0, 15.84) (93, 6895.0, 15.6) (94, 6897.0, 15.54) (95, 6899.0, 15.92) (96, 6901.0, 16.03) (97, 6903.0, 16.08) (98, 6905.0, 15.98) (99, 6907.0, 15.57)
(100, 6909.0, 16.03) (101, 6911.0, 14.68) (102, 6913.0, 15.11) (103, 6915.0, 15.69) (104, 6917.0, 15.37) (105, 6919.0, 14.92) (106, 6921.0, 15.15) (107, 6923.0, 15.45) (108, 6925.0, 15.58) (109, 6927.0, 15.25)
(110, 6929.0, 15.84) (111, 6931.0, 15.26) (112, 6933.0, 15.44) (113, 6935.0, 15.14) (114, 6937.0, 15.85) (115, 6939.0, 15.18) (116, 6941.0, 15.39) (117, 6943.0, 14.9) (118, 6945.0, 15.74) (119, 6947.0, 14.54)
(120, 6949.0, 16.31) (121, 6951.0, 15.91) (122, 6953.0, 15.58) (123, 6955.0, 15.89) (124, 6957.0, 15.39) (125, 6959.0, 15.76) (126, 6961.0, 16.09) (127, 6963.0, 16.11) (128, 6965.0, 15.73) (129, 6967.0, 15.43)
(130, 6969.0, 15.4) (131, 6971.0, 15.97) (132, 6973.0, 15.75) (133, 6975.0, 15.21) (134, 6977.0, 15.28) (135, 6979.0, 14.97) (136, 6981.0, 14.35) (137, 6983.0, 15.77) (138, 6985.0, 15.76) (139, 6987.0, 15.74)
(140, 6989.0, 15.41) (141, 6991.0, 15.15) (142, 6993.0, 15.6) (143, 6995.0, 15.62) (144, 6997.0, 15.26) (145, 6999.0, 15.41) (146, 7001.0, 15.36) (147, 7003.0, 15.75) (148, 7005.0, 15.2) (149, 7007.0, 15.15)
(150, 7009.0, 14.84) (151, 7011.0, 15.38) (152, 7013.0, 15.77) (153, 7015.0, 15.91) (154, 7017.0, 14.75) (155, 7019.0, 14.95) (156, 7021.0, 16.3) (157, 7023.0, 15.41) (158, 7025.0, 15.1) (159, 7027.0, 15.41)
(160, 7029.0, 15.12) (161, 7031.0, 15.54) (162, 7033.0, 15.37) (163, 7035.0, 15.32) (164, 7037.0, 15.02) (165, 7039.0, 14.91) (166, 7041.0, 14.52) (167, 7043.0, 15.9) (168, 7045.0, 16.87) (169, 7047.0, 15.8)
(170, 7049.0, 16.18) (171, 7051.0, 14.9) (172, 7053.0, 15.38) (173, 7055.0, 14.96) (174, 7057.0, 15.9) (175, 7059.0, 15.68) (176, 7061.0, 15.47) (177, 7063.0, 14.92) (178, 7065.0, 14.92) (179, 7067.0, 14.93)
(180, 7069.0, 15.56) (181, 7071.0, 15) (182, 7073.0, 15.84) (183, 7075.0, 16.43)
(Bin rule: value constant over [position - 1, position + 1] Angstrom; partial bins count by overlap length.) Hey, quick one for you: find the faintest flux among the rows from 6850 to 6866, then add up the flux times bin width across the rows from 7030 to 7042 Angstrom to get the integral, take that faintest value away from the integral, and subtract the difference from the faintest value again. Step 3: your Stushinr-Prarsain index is -152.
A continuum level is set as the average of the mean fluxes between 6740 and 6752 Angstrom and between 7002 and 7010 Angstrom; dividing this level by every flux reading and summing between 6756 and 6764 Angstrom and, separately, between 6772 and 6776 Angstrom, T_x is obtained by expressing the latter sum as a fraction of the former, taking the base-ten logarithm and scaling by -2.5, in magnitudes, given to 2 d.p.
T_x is 0.73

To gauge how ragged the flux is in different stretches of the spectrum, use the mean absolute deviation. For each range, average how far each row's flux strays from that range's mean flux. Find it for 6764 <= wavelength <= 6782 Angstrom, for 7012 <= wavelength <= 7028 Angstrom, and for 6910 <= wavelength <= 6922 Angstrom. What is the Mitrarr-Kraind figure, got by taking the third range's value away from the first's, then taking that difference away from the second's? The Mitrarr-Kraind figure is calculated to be 0.36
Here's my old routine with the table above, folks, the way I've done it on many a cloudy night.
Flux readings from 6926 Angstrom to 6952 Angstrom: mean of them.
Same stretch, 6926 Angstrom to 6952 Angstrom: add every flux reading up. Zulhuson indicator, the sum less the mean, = 185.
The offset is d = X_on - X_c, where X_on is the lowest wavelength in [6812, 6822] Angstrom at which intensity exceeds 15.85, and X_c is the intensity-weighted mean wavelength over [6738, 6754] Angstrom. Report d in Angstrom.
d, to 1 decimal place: 69.0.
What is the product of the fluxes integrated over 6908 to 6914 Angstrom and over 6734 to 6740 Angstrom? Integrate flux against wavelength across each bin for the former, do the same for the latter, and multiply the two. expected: 8968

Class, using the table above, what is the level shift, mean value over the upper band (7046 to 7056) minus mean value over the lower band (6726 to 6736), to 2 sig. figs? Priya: -0.46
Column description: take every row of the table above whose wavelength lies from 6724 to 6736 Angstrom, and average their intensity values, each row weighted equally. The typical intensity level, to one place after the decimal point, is 16.0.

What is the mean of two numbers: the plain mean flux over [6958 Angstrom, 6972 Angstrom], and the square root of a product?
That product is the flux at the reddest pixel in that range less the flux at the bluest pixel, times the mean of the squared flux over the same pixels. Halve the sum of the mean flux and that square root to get 11.5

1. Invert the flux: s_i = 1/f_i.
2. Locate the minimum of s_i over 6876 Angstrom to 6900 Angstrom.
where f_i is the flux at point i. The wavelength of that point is 6877.0 Angstrom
